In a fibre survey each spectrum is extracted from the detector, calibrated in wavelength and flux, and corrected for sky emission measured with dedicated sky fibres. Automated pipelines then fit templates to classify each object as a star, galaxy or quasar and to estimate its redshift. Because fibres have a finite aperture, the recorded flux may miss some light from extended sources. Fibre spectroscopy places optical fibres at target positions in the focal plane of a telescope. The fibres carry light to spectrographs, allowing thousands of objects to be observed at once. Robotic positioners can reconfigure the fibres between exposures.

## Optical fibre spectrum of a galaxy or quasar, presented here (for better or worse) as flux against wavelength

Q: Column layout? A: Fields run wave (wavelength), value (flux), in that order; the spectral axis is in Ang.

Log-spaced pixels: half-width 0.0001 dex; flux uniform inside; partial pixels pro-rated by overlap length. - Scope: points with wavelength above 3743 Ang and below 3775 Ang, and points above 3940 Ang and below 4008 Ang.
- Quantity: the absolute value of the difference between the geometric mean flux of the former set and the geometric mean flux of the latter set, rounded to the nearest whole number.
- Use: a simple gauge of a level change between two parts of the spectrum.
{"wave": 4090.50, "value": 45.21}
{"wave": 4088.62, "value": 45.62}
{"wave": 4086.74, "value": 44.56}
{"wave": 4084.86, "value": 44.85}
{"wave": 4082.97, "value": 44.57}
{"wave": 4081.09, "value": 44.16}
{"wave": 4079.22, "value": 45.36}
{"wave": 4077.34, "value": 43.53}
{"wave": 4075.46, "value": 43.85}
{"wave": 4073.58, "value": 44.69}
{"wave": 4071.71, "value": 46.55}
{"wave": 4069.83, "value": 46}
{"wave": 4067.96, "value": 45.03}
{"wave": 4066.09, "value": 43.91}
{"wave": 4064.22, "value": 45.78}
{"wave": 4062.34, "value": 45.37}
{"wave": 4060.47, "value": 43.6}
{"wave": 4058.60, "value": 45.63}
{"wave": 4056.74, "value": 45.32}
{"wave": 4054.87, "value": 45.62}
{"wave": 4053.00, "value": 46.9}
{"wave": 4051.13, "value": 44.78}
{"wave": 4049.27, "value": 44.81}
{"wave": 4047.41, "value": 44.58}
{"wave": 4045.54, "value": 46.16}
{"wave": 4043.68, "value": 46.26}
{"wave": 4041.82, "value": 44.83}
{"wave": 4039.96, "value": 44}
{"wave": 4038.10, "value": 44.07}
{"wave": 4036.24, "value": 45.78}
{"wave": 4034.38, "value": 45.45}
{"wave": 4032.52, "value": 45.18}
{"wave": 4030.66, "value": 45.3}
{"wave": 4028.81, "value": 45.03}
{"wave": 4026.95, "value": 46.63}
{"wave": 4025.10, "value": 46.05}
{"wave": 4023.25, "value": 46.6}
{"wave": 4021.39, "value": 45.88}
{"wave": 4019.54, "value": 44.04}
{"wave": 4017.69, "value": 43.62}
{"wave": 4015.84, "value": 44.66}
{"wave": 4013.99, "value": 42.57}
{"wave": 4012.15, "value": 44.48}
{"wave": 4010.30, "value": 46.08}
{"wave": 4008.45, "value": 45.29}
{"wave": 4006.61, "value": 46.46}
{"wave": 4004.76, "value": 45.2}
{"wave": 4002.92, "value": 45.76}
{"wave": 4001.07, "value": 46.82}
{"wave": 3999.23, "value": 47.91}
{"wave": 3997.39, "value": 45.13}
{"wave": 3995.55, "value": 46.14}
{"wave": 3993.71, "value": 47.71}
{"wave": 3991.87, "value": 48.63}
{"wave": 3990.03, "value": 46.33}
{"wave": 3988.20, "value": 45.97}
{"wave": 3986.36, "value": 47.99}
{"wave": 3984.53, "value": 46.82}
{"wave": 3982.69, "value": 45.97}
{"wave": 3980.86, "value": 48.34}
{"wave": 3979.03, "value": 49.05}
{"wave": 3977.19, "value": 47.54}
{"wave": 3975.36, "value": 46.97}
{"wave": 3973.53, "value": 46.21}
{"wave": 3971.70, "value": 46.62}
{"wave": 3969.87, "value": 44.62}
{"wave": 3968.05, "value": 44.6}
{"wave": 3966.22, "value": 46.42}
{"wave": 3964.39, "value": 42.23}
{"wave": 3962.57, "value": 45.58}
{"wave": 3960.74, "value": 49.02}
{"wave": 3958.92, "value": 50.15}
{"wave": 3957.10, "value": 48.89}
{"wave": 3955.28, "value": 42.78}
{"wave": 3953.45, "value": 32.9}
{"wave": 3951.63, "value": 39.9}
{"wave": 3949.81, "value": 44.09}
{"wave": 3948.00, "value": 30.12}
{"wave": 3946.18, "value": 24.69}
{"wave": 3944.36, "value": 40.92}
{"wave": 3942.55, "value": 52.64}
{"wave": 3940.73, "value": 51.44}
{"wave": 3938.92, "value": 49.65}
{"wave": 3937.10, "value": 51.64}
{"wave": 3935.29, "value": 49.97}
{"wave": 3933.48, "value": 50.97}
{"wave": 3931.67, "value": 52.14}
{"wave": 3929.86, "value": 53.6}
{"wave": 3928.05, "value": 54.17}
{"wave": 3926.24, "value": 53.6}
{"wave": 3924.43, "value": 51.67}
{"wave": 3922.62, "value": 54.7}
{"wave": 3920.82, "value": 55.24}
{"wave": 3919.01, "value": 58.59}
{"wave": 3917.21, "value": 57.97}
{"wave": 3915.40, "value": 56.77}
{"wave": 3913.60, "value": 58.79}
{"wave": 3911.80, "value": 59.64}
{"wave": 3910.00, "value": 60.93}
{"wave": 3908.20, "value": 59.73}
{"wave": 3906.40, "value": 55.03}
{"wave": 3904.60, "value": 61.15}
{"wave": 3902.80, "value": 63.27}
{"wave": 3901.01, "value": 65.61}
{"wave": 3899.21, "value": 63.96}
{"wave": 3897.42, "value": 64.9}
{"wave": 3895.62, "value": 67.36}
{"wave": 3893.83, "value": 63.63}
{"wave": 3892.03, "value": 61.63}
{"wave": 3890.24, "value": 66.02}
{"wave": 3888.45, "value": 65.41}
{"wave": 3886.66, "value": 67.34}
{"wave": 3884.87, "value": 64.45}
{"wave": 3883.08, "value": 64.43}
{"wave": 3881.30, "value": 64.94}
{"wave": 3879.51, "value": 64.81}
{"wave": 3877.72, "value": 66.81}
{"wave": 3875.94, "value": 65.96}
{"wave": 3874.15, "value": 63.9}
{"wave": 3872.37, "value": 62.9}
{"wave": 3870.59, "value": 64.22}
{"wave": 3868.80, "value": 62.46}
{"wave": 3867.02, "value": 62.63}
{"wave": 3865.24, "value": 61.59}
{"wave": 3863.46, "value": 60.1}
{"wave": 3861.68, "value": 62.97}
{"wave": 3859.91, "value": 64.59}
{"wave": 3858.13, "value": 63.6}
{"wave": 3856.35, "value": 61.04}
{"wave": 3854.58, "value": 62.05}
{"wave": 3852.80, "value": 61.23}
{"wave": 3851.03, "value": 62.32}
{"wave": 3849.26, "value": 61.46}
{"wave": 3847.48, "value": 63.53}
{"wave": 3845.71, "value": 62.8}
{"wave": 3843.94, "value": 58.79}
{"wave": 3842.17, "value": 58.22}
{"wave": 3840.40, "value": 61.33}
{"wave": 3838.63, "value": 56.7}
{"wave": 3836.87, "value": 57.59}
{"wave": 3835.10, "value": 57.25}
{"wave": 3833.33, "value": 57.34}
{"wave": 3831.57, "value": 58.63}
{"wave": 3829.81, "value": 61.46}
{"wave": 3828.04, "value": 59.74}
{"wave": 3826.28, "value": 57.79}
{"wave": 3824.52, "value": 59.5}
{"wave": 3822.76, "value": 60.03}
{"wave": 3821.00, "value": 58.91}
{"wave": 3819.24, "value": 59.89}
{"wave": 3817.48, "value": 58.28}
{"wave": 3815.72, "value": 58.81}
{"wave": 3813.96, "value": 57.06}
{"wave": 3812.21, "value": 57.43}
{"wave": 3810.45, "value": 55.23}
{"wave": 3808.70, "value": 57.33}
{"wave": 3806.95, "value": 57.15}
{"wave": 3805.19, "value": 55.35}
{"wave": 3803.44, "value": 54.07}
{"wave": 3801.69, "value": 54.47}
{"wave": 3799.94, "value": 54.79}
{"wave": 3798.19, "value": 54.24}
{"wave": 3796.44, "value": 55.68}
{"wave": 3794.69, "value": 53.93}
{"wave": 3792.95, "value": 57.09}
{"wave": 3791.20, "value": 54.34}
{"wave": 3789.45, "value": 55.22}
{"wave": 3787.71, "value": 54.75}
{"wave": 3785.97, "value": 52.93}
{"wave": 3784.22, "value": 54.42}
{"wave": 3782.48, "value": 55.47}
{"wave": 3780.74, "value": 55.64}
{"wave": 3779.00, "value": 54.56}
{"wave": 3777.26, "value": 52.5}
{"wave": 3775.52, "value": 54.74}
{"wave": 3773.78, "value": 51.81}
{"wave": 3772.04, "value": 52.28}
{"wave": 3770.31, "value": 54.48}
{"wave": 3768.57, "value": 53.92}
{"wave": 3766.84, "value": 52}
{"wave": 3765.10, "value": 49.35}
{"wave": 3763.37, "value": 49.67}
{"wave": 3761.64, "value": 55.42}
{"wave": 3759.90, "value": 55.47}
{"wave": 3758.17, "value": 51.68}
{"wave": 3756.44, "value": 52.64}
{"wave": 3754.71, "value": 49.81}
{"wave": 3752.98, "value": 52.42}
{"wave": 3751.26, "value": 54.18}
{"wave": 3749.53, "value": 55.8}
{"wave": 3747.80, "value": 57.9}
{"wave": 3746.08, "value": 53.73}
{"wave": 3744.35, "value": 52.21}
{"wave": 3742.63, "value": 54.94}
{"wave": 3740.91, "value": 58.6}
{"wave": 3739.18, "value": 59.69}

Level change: 8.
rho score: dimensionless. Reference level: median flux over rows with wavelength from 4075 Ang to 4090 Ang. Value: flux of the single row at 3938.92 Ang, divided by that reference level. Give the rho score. 1.11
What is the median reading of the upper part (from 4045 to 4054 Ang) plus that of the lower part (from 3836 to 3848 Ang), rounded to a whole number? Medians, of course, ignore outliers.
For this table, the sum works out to 104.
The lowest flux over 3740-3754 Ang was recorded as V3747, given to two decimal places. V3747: 52.21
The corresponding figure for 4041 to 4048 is 44.58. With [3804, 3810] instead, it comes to 55.35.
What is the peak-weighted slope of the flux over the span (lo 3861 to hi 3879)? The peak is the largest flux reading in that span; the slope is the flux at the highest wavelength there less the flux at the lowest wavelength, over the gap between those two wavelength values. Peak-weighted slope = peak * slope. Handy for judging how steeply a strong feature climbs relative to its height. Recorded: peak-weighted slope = 16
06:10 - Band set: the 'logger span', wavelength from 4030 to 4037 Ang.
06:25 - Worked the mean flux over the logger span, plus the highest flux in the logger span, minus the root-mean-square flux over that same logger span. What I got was 46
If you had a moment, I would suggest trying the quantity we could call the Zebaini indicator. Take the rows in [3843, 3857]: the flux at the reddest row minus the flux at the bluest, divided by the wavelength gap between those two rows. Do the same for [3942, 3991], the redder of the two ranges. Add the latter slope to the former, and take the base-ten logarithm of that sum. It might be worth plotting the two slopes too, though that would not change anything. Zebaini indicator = -1.3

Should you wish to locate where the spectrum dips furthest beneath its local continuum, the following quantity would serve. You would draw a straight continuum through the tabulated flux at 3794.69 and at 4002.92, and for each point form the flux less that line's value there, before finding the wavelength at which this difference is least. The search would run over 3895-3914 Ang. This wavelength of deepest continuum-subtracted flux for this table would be 3906.40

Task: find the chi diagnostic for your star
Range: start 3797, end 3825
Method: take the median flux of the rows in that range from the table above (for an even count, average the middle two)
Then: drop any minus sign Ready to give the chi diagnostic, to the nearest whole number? 57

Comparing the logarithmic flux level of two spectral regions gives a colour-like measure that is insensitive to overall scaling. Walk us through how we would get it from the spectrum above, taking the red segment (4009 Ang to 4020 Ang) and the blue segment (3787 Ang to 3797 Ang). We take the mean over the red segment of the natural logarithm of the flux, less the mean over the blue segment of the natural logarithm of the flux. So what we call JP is -0.22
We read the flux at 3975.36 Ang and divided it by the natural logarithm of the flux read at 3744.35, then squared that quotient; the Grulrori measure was 141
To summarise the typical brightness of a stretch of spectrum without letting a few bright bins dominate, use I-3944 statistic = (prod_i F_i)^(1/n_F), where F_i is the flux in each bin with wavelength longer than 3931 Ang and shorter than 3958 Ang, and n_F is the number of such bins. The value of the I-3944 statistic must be 43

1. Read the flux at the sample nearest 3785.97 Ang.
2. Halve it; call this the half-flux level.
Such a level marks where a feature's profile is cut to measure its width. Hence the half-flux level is 26.5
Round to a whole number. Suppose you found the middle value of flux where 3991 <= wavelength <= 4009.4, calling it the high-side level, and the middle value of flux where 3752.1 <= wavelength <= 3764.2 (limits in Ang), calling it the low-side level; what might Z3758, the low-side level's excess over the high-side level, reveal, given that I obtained 6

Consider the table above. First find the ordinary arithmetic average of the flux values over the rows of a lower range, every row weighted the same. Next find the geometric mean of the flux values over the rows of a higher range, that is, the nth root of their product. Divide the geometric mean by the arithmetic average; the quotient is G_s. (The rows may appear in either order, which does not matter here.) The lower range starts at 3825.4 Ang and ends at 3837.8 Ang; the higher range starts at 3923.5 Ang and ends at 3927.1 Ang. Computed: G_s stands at 0.899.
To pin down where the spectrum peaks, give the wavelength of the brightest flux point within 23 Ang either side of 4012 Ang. 3991.87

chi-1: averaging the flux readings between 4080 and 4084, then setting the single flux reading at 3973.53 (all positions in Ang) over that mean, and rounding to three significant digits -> 1.04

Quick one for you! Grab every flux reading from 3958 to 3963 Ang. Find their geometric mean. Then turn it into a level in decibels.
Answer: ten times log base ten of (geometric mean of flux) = 16.8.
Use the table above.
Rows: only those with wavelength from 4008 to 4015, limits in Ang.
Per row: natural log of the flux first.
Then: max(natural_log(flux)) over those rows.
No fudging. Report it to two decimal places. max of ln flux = 3.83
